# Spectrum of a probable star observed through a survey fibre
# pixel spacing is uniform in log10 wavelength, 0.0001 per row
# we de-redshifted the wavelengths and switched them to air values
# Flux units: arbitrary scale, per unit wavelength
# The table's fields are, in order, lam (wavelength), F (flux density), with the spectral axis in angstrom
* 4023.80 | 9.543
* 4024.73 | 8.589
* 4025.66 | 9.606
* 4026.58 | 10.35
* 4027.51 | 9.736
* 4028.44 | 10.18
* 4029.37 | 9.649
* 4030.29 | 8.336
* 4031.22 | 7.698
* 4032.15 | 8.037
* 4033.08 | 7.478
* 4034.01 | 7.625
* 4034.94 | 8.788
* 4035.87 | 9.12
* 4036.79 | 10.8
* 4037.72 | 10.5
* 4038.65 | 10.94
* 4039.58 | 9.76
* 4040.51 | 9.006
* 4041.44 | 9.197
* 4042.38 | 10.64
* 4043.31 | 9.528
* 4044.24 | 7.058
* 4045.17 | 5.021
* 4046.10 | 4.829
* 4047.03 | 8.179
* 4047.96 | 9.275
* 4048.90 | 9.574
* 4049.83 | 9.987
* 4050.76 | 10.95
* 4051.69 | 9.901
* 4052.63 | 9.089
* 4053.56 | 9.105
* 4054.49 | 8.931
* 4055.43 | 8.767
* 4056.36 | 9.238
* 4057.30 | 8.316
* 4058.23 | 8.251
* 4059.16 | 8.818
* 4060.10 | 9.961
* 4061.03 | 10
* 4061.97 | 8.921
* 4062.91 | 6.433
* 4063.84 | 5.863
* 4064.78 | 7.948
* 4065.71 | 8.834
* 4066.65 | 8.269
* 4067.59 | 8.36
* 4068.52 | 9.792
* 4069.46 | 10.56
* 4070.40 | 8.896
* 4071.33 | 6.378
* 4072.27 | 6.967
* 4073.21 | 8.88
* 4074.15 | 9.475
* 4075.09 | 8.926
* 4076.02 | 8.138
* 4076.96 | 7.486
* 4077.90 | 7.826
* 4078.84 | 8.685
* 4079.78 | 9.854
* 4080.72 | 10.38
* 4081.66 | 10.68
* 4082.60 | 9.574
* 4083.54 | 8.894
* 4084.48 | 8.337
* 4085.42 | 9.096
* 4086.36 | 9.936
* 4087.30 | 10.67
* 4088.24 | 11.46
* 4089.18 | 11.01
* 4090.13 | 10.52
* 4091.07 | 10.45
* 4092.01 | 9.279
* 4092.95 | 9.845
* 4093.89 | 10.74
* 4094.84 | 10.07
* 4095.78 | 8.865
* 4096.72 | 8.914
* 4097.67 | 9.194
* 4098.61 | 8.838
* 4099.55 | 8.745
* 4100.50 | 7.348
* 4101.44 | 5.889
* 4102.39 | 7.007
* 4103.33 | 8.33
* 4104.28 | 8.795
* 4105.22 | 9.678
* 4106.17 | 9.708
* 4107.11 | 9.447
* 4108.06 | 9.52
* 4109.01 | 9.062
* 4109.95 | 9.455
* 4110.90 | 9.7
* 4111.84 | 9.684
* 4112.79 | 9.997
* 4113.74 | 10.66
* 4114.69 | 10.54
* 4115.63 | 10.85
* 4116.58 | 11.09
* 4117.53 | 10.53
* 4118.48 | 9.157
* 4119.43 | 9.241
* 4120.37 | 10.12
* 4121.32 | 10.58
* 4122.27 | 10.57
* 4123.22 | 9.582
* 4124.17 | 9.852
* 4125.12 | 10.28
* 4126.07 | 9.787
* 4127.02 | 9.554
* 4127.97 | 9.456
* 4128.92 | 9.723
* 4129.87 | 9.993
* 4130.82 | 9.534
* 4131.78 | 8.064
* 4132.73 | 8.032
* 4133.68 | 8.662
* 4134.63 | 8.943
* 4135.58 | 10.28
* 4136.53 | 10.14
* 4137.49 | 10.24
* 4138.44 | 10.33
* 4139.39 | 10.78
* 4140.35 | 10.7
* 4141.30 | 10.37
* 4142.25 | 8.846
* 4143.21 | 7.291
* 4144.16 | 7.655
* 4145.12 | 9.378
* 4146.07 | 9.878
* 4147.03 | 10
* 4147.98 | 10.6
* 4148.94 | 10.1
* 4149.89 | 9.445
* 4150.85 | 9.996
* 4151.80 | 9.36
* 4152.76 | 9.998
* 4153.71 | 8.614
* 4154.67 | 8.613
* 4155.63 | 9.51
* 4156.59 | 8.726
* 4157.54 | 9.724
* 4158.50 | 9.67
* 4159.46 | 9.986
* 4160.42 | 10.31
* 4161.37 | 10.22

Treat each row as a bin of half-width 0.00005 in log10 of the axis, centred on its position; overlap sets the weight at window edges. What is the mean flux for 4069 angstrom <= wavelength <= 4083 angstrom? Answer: 8.8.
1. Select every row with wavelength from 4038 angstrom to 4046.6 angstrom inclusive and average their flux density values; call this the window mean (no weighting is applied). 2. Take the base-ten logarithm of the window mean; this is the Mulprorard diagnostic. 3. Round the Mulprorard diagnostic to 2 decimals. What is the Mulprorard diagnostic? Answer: 0.93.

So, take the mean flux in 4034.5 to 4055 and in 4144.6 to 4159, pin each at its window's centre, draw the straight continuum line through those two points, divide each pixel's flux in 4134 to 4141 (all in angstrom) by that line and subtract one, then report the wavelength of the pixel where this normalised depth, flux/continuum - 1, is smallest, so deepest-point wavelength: 4134.63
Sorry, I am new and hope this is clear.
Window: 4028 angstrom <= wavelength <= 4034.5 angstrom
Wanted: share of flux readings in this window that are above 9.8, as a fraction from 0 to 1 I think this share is 0.1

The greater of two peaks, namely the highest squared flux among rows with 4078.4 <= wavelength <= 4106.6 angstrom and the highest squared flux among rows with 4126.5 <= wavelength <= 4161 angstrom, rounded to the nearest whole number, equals 131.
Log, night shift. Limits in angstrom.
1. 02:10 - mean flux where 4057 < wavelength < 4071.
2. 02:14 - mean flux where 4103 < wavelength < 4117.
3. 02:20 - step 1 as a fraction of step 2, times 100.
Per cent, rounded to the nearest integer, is 88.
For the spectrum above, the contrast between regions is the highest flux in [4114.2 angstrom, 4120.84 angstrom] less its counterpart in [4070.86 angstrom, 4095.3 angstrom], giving -0.4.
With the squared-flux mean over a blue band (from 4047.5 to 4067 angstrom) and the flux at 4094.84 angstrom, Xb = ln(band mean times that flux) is 6.69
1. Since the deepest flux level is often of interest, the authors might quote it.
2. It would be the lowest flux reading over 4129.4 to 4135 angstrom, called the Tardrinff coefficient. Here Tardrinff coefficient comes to 8.032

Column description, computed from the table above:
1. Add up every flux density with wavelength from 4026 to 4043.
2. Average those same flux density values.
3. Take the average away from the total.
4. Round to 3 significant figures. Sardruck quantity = 159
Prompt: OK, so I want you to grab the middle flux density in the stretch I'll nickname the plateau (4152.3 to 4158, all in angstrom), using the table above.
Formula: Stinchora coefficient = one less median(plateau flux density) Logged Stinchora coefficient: -8.1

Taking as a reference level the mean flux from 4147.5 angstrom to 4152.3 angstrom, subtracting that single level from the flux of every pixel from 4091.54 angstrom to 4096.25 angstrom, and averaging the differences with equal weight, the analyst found -0.1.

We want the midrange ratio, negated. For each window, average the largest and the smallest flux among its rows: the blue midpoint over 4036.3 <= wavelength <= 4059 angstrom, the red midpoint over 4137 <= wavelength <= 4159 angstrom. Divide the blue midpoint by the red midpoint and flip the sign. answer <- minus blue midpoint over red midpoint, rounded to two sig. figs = -0.87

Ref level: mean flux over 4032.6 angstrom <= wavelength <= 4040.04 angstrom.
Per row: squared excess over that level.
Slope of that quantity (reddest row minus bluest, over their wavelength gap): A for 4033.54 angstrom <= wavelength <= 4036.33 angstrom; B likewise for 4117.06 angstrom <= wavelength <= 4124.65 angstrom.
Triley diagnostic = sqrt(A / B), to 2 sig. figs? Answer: 3.1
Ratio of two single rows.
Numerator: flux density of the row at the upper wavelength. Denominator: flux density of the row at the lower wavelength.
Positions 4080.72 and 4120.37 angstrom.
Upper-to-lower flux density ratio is 0.97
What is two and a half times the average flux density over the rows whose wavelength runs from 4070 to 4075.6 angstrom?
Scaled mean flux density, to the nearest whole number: 21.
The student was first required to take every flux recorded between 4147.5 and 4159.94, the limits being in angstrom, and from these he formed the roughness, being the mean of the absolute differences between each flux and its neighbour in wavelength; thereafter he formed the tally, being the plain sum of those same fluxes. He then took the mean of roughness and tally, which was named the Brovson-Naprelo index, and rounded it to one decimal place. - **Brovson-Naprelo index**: 62.5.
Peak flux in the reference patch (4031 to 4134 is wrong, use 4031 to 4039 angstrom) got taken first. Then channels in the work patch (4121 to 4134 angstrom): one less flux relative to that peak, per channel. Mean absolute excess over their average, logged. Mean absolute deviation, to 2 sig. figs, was 0.052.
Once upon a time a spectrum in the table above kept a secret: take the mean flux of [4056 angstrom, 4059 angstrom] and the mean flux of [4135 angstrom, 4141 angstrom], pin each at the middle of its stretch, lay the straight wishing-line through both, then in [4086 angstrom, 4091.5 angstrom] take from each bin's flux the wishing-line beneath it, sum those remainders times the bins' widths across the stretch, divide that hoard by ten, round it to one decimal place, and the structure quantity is 0.8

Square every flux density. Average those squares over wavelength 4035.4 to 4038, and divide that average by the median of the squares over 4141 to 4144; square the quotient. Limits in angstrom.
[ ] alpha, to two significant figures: 1.7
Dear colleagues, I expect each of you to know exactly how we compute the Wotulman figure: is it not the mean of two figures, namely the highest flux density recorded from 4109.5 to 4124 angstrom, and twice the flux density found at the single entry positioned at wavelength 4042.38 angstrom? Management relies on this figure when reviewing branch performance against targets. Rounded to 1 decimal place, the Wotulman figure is 16.2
